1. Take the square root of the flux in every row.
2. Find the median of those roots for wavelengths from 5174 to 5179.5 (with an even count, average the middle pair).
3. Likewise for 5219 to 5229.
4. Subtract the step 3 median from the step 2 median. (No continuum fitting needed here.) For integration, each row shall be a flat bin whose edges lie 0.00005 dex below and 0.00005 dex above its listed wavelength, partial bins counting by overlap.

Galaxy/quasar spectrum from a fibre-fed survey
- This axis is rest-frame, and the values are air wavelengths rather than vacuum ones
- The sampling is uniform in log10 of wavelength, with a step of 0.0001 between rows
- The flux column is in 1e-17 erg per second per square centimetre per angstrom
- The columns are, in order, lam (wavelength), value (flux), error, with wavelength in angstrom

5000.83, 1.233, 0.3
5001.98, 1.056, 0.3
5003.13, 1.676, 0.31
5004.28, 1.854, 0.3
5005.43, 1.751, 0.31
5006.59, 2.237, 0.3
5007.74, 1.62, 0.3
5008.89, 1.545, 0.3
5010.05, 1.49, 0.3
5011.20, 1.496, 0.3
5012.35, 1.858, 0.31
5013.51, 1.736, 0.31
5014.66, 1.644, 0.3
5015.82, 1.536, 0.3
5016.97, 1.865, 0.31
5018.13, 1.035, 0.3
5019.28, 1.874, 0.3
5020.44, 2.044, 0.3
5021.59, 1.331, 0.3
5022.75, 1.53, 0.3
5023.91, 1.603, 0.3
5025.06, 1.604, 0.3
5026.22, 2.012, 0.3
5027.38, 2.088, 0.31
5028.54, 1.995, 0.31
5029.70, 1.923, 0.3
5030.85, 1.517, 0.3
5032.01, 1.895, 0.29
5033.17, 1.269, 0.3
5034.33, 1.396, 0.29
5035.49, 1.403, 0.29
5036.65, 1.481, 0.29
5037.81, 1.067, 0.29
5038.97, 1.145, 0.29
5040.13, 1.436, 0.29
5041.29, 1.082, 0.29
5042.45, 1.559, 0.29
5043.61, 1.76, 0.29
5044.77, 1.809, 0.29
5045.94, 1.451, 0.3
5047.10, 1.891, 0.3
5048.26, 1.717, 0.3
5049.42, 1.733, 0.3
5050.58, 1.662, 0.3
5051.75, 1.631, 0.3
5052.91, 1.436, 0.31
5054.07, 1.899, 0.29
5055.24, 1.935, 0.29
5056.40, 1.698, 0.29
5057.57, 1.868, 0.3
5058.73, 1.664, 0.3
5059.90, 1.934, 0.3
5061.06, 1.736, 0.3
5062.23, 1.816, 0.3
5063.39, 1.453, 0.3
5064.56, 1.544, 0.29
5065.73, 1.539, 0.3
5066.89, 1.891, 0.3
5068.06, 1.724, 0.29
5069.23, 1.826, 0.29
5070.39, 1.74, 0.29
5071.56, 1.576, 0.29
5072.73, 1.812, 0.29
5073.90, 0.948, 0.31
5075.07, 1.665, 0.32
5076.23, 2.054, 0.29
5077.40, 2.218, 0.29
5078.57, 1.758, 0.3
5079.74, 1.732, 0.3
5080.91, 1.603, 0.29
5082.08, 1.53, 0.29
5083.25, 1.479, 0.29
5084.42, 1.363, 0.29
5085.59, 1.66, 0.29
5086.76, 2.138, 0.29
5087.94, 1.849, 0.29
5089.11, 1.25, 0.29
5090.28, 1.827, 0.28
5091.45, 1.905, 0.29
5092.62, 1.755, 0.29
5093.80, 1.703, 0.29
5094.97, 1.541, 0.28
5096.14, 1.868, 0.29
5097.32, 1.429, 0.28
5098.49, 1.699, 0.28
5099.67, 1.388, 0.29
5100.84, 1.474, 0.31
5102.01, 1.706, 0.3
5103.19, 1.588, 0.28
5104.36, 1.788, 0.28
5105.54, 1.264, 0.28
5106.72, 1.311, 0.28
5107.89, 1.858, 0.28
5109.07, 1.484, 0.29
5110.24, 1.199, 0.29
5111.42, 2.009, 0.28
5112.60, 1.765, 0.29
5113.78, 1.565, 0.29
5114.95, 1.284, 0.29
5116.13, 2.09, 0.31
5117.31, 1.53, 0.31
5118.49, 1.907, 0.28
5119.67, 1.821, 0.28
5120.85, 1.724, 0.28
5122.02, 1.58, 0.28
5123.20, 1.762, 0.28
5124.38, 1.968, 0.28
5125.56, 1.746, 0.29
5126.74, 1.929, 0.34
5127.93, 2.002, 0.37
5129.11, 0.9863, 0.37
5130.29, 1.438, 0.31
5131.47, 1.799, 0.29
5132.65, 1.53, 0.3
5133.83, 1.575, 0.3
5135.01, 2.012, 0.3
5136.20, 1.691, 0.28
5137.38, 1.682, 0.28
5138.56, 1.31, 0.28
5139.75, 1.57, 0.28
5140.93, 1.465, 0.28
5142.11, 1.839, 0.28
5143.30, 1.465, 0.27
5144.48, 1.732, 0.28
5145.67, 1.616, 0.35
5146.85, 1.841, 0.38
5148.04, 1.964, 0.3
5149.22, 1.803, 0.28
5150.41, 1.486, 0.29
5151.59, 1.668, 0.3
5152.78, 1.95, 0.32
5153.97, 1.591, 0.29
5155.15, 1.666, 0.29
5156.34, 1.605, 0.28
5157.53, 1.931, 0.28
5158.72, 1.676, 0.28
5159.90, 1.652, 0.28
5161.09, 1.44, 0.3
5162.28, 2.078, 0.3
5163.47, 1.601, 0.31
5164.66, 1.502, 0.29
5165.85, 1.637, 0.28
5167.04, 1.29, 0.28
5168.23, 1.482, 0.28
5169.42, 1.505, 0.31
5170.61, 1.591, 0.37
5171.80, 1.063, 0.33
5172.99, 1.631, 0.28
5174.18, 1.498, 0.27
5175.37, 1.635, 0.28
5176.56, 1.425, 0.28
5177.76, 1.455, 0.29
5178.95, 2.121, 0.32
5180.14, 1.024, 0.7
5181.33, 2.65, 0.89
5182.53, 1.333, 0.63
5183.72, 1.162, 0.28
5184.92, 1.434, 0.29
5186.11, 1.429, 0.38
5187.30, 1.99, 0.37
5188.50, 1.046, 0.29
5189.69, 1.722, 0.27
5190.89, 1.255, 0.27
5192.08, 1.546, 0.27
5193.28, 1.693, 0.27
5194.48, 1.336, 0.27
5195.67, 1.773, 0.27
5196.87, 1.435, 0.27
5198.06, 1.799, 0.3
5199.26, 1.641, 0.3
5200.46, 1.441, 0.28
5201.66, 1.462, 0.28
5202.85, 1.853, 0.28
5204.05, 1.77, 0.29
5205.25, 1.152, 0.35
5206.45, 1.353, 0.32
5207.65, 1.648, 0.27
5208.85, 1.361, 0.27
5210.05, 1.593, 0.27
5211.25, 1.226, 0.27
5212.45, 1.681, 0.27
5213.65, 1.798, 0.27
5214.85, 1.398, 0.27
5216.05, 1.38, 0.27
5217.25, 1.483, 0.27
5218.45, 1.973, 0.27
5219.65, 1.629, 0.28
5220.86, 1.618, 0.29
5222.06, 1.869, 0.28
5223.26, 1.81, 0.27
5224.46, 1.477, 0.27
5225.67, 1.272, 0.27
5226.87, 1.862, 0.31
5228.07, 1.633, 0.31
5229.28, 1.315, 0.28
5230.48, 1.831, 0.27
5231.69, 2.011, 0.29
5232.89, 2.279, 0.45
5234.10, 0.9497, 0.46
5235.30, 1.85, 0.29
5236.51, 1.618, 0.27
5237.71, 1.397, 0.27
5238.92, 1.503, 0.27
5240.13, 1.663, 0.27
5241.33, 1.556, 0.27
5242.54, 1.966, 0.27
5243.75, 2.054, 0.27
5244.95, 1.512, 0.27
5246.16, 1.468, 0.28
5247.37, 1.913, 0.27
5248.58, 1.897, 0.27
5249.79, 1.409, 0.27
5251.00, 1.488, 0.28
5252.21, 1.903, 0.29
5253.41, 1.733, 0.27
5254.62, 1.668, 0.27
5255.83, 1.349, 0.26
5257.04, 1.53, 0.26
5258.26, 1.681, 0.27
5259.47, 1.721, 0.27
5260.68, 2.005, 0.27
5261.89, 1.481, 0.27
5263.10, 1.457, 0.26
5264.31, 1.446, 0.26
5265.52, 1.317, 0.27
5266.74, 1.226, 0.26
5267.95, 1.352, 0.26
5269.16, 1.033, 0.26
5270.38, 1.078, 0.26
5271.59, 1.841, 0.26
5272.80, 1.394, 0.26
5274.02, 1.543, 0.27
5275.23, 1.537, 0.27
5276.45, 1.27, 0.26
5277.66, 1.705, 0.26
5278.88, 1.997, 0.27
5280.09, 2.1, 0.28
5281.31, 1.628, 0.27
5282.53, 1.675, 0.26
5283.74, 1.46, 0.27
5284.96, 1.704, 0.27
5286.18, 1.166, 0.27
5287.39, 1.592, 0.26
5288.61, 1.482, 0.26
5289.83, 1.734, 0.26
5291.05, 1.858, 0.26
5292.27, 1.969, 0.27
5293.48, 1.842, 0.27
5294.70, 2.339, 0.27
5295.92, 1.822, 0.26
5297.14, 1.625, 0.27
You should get -0.05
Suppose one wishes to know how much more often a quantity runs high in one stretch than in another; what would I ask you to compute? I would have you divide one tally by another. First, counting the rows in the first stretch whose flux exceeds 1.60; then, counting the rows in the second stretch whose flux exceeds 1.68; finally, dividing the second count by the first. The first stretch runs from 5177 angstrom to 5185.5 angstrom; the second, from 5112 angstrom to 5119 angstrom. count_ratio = 1.5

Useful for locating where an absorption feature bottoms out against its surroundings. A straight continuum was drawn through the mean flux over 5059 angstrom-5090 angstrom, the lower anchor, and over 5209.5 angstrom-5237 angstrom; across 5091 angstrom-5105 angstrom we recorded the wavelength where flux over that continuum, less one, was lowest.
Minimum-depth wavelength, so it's 5099.67 angstrom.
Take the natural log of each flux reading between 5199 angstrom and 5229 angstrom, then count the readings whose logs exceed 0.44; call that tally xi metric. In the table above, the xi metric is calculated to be 14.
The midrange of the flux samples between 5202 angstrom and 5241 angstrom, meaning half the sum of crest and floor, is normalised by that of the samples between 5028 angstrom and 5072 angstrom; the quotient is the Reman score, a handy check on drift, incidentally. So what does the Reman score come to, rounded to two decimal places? 1.05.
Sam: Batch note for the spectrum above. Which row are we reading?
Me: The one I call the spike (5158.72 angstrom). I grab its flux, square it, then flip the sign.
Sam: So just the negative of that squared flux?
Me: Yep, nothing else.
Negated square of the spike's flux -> -2.8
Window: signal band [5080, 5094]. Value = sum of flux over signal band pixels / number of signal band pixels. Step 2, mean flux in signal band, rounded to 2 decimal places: 1.67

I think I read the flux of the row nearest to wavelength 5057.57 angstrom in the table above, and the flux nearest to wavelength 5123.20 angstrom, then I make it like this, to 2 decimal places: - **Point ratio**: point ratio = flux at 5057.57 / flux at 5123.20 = 1.06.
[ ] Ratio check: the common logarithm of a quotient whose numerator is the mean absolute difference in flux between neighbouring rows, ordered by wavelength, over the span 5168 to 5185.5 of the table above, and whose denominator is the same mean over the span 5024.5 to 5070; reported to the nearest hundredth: 0.36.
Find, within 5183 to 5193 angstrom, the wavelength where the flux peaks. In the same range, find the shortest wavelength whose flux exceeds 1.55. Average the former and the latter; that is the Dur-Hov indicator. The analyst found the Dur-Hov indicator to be 5187.3 angstrom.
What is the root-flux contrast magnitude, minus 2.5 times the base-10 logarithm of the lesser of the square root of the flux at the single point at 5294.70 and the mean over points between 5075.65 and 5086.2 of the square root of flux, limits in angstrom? -0.29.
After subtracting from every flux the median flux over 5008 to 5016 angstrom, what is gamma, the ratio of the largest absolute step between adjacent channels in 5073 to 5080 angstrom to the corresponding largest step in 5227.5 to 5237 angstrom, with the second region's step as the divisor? 0.54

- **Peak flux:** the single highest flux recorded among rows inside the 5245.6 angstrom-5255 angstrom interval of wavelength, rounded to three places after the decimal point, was 1.913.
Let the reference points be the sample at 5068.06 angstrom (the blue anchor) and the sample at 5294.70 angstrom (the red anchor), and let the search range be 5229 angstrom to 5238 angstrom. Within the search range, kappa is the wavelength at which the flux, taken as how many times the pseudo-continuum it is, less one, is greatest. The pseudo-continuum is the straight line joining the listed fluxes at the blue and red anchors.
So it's 5232.89 angstrom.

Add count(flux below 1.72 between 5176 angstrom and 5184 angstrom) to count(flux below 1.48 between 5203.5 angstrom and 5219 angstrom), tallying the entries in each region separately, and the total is 11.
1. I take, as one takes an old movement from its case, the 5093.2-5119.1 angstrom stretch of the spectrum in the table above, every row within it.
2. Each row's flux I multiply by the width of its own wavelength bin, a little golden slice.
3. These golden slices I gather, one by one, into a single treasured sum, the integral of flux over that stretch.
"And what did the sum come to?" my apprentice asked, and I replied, 41.7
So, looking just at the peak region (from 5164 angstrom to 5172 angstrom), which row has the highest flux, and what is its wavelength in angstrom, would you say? 5165.85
